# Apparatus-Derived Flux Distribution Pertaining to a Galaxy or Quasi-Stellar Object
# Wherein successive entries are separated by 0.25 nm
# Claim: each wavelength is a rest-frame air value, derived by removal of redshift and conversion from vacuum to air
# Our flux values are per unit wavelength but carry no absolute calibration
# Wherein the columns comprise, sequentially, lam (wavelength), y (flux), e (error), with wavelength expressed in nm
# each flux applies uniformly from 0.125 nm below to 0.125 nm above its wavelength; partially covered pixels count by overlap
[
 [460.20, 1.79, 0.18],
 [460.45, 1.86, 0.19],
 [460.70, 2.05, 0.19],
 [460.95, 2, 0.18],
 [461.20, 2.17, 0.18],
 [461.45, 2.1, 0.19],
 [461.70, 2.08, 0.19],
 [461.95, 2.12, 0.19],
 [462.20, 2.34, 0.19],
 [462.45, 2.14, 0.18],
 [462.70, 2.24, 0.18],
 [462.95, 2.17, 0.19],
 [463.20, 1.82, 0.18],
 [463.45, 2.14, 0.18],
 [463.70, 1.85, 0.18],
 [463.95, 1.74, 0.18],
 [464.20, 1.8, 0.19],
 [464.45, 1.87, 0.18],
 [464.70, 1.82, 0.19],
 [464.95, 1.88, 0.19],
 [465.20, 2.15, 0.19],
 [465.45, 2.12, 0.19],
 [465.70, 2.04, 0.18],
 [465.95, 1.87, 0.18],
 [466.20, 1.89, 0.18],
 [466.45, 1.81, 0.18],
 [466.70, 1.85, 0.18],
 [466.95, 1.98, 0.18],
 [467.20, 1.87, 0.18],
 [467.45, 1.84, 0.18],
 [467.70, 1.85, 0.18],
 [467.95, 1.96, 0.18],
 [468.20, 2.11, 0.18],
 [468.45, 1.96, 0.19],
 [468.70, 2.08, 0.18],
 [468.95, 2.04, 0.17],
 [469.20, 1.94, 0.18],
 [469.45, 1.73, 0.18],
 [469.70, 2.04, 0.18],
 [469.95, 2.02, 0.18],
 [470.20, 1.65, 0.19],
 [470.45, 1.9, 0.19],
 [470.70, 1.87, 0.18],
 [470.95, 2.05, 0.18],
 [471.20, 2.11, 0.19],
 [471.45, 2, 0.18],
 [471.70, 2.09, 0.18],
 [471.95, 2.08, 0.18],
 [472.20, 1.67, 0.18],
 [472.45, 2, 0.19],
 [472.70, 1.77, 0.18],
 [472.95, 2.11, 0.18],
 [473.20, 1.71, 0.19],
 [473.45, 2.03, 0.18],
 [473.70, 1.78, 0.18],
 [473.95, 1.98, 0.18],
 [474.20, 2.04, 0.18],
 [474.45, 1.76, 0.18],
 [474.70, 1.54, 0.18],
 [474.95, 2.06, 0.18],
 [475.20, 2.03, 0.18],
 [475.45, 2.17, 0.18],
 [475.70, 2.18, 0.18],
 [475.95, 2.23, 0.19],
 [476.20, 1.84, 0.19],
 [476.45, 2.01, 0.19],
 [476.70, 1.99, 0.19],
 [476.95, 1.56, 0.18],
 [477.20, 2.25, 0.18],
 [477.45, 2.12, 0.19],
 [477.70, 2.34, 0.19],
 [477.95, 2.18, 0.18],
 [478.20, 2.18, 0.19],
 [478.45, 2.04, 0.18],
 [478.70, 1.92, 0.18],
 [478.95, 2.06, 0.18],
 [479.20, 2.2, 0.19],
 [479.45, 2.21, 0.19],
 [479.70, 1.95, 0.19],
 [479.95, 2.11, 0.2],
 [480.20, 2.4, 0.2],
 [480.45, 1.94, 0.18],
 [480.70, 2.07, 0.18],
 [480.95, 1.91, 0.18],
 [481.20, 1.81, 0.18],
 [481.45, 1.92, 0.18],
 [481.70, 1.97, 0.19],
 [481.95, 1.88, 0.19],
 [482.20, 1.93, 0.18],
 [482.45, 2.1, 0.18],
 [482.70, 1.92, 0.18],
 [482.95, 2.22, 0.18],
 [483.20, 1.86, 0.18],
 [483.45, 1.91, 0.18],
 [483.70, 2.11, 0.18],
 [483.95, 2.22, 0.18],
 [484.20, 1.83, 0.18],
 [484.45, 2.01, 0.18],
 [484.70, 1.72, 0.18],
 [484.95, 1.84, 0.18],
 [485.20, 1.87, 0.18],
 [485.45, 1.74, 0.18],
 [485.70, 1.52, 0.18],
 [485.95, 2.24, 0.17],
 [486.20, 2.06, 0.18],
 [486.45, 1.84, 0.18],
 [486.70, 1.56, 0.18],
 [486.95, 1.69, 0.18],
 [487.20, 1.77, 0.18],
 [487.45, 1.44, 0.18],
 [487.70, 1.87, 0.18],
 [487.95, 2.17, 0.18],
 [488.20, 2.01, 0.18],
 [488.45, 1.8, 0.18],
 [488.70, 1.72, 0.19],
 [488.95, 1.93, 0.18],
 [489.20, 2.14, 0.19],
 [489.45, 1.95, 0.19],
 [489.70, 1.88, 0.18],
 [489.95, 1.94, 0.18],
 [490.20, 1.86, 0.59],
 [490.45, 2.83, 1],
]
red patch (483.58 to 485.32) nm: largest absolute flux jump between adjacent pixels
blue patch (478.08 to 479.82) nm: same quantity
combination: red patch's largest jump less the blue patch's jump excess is 0.13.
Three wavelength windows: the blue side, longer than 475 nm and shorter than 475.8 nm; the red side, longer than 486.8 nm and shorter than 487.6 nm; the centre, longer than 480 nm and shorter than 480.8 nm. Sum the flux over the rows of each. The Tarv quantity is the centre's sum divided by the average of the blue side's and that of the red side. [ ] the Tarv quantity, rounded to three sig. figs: 1.14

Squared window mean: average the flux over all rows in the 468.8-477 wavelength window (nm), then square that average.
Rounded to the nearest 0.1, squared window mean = 3.8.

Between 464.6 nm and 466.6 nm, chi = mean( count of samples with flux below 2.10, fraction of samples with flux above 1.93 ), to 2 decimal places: 3.19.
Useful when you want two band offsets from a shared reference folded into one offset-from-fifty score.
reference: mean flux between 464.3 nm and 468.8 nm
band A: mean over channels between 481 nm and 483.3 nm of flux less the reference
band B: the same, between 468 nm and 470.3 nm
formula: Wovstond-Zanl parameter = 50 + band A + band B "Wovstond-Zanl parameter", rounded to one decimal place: 50.0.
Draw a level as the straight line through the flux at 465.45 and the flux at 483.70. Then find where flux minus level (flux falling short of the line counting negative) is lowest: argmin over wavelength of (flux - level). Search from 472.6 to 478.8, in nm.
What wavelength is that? 474.70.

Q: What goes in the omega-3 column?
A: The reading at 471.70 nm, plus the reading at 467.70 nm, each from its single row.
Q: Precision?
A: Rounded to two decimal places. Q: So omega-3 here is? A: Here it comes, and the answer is 3.94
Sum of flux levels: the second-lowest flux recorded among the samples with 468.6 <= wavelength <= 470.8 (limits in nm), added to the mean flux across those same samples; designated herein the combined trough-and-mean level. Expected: 3.65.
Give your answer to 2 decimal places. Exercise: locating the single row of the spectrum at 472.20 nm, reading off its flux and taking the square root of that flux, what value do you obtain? 1.29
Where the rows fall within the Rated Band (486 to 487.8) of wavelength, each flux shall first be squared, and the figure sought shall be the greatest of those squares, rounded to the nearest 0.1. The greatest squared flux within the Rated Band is 4.2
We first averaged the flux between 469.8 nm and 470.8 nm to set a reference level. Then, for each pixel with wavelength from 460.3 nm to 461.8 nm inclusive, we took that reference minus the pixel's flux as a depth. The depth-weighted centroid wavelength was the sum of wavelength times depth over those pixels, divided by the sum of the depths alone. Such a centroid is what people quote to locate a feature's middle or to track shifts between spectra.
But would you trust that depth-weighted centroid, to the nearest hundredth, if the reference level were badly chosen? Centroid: 461.24 nm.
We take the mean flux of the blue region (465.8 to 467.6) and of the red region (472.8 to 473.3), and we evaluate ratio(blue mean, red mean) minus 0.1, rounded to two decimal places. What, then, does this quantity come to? 0.88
